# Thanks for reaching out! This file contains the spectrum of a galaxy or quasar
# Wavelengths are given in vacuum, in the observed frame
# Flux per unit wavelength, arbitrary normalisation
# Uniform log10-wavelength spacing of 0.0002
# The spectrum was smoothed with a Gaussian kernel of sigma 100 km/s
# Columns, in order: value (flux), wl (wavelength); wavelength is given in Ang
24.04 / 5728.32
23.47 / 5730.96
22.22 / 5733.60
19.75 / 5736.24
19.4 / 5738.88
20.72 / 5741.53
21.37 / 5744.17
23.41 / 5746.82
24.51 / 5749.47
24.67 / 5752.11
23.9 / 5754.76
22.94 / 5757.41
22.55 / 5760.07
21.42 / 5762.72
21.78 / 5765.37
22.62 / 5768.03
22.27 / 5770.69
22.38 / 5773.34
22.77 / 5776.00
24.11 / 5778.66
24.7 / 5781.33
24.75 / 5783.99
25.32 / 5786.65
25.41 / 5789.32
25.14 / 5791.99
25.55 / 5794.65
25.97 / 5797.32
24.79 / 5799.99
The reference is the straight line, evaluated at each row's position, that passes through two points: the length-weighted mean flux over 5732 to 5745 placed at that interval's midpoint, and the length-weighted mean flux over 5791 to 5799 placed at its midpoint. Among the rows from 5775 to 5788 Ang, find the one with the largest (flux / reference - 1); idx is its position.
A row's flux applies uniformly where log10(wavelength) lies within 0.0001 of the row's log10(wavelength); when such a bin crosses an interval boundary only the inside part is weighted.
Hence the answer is 5786.65 Ang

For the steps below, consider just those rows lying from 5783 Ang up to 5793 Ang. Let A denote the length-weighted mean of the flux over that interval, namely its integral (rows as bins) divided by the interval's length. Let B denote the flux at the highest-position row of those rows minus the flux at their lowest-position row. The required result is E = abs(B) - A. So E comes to -24.8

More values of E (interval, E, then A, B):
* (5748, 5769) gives -21.2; 23.1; -2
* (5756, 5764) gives -20.8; 22.3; -2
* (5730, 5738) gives -17.9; 21.6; -4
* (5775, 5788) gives -21.8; 24.4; 3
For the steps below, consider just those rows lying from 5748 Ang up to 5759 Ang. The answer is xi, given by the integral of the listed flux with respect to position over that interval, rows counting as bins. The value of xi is 264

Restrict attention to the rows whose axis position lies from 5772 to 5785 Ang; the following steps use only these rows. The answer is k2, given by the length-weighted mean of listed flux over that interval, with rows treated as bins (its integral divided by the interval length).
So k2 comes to 23.7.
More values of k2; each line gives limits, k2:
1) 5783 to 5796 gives 25.3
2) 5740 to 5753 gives 22.8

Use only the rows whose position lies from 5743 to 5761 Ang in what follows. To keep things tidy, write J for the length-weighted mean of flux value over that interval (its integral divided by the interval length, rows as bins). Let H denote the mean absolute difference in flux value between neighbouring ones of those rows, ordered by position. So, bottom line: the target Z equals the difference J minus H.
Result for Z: 22.5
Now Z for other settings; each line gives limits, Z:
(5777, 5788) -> 24.2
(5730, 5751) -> 20.5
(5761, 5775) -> 21.7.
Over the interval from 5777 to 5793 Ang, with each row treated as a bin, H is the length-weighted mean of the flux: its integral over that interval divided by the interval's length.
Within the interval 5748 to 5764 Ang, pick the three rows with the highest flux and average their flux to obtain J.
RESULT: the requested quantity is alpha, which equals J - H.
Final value -0.5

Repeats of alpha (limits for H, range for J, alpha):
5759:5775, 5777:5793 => 3.1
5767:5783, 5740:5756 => 1.2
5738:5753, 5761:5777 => 0.2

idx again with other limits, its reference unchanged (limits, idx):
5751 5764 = 5752.11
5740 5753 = 5749.47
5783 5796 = 5786.65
